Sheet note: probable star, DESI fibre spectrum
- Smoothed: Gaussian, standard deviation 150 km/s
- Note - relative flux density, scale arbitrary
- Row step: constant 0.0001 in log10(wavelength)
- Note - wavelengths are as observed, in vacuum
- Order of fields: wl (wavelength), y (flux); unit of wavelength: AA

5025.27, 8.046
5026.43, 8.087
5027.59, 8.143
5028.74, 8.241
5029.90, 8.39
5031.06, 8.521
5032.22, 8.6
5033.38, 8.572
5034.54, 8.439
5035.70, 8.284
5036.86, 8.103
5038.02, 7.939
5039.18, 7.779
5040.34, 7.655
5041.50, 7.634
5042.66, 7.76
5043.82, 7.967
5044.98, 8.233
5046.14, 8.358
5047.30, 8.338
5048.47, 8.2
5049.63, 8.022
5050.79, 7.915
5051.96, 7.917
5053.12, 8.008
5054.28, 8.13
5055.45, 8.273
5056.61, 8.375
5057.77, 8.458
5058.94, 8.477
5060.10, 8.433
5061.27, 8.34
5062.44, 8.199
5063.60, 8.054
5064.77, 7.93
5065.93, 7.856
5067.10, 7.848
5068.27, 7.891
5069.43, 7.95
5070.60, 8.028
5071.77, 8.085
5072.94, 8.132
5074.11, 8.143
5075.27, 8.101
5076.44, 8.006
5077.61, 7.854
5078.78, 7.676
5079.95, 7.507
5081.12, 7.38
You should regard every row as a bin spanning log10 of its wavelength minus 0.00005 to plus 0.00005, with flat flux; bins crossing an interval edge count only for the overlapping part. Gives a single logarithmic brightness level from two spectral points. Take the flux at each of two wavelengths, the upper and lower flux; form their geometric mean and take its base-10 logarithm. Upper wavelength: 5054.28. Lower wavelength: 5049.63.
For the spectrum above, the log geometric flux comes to 0.907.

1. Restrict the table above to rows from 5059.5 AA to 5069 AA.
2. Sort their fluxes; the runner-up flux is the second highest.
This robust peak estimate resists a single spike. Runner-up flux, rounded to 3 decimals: 8.340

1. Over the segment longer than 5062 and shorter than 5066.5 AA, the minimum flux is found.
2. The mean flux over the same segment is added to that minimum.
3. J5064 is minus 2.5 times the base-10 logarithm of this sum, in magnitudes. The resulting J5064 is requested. -3.00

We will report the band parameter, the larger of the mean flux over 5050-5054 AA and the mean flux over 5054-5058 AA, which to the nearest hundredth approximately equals 8.31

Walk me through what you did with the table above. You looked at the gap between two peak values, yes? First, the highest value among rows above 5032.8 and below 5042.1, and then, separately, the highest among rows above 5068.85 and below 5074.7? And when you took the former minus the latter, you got 0.43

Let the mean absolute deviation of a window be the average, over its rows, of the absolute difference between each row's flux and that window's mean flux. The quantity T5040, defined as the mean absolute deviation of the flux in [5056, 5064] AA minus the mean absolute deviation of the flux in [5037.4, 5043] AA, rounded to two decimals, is 0.03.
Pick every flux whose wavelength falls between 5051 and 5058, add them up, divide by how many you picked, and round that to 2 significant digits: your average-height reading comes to 8.2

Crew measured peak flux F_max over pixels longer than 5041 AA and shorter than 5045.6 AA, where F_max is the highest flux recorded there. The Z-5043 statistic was 8.233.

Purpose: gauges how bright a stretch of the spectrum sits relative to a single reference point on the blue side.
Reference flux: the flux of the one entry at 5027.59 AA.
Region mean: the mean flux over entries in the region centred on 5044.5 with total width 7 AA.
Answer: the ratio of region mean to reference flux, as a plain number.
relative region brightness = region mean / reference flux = 0.99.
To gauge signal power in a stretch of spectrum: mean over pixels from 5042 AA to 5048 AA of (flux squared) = 66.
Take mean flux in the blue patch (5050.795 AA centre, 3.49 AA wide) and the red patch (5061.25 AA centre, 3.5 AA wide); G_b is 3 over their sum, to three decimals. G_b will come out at 0.184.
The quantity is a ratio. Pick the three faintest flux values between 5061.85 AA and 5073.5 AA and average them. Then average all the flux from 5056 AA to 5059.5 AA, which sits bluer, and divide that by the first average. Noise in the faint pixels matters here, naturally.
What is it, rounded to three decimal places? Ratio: 1.073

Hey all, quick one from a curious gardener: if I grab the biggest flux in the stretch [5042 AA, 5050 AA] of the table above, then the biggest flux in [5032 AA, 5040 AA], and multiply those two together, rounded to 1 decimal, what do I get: 71.9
